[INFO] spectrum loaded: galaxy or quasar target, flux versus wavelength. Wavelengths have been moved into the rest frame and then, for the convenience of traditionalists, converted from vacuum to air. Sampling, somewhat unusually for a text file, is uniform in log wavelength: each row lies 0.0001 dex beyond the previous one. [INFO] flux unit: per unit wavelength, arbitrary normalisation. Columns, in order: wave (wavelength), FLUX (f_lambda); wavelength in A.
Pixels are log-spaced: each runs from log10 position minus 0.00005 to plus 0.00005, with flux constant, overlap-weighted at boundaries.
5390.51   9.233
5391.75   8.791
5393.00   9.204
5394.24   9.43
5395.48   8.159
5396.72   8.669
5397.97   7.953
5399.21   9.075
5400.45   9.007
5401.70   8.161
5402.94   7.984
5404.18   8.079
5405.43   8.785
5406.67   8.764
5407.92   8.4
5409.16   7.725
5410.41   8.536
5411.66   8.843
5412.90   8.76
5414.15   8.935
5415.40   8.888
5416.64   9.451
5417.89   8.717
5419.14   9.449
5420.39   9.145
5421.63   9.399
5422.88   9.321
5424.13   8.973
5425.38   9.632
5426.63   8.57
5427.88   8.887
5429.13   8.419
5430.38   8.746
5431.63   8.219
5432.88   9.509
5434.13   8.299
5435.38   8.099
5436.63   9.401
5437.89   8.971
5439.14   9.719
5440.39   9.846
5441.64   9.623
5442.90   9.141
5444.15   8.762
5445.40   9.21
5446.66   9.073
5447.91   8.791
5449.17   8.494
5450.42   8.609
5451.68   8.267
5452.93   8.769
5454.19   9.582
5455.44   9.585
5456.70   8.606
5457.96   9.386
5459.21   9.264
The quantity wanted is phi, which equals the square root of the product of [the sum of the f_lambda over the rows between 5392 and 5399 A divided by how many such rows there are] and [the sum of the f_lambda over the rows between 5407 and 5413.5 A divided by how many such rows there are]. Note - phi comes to 8.57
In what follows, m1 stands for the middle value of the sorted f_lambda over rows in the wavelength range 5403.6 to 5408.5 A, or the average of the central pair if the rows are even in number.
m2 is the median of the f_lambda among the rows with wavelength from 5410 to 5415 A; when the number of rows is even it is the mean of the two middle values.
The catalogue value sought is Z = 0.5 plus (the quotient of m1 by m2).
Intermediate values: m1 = 8.58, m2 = 8.8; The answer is 1.48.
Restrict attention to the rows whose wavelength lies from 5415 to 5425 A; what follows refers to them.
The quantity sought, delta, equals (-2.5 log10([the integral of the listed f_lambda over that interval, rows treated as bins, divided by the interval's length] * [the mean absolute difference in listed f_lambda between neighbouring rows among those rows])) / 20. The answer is -0.075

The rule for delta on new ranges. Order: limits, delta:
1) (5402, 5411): -0.071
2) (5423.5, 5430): -0.093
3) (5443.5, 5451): -0.044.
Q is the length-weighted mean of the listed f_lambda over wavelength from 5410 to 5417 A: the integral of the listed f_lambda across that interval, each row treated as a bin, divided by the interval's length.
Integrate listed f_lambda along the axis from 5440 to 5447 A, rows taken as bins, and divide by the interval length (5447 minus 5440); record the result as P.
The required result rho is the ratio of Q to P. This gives 0.96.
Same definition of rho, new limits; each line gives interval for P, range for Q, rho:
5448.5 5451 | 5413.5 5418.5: 1.05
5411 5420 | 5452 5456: 1.03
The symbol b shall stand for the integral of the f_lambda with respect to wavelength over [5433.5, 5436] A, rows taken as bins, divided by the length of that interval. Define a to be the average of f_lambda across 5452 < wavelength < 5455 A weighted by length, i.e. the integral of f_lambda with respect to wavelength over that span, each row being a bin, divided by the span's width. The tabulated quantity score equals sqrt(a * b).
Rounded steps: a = 9.13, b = 8.2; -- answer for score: 8.66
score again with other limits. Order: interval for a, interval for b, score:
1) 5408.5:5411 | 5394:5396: 8.42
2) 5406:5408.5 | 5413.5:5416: 8.74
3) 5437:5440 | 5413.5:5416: 9.13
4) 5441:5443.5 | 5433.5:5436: 8.77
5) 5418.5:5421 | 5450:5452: 8.84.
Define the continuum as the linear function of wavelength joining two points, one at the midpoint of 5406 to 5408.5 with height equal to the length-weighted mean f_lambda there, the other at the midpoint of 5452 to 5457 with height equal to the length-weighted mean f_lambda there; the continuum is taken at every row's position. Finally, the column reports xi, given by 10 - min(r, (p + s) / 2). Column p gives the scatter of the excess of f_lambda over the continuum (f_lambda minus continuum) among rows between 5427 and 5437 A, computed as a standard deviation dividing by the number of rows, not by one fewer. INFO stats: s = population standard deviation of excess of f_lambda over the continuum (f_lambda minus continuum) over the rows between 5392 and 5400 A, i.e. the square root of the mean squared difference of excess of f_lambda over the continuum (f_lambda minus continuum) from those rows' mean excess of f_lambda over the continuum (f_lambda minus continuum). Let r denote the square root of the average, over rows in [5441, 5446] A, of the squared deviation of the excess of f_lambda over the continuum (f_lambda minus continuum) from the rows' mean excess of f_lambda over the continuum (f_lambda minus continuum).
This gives 9.68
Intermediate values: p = 0.50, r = 0.315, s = 0.55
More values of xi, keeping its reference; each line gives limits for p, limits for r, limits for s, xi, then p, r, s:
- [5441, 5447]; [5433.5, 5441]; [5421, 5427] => 9.67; 0.29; 0.647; 0.38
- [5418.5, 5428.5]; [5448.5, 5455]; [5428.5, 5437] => 9.57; 0.34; 0.435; 0.53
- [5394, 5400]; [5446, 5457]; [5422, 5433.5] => 9.57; 0.56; 0.428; 0.47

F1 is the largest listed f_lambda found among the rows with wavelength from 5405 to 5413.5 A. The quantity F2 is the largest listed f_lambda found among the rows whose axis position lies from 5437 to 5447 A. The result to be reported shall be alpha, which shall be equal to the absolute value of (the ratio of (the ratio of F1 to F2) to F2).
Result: 0.091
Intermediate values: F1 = 8.843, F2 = 9.846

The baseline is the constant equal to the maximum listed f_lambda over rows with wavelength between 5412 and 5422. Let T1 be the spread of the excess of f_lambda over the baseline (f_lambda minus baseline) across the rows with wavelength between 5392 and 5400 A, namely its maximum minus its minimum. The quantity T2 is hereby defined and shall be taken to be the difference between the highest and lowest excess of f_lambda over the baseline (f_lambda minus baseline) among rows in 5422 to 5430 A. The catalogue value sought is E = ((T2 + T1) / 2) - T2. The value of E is 0.13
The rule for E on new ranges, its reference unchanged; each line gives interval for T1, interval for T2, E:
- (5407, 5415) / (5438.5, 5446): 0.06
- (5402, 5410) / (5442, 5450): 0.17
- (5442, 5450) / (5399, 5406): -0.19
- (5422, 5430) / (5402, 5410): 0.08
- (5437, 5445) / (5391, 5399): -0.20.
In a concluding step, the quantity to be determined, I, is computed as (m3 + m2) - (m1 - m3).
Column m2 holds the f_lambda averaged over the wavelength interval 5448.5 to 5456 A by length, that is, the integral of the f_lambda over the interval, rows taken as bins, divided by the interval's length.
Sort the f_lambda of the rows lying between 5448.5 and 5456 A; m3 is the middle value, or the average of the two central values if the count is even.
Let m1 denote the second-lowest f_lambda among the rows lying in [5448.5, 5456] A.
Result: 17.8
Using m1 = 8.494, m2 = 8.9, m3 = 8.7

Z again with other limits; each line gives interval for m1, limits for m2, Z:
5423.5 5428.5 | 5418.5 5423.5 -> 1.45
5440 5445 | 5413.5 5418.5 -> 1.55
